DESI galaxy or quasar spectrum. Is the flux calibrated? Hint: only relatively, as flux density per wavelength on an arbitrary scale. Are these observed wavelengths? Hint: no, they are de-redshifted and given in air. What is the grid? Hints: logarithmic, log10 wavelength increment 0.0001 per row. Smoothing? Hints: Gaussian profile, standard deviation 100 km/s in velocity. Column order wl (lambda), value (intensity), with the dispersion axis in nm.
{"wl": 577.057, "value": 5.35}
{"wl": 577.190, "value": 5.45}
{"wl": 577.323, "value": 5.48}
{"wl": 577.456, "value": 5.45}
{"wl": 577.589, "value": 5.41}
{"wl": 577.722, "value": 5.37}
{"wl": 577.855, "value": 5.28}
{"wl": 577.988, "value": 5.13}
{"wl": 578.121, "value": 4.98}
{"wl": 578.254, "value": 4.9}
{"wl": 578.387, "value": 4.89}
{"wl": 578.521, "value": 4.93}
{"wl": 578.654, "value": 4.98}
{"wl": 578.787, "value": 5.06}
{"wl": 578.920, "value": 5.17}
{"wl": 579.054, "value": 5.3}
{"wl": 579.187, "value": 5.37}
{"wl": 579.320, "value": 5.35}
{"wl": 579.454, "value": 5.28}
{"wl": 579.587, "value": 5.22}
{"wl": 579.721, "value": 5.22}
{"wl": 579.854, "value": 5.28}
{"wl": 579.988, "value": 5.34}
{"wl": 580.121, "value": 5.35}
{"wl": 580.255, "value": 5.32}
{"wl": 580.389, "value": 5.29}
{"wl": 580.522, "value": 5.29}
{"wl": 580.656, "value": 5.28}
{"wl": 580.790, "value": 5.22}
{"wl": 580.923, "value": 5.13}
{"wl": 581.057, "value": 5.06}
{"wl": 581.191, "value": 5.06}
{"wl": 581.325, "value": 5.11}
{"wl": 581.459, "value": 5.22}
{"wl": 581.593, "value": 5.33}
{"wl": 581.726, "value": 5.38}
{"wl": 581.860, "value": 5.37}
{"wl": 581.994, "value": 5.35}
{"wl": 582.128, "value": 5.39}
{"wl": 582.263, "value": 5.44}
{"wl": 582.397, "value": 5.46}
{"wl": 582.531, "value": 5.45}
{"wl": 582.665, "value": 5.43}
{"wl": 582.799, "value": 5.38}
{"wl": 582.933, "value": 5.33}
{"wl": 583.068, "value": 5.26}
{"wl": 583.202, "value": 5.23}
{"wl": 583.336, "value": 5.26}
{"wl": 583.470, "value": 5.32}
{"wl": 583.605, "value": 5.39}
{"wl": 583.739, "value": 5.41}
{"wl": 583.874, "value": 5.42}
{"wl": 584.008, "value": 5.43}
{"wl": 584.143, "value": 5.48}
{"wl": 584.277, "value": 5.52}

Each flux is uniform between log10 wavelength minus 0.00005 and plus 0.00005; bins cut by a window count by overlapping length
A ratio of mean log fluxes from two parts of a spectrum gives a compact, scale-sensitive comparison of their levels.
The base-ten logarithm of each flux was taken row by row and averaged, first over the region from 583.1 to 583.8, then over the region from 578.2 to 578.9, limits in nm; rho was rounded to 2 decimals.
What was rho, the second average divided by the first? 0.96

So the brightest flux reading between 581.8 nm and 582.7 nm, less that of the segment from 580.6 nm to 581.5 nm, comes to 0.18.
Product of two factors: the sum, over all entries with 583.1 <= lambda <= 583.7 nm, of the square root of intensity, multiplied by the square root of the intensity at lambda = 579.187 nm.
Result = 21.3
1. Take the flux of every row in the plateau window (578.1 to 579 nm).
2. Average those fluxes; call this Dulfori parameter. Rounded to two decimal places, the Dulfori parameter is 4.99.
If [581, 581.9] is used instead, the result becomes 5.22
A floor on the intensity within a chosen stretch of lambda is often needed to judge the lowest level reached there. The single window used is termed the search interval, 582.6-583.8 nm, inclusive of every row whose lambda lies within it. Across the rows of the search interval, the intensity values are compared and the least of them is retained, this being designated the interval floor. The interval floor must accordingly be 5.23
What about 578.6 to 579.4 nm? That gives 4.98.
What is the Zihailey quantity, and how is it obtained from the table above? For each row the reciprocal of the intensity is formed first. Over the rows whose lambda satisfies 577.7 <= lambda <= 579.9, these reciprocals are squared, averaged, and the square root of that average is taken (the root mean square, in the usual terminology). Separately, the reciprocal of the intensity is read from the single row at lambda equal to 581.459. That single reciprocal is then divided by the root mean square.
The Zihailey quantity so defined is 0.987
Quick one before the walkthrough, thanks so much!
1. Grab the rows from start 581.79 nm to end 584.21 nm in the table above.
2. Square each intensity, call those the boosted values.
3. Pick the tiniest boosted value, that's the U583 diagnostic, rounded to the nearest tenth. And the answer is 27.4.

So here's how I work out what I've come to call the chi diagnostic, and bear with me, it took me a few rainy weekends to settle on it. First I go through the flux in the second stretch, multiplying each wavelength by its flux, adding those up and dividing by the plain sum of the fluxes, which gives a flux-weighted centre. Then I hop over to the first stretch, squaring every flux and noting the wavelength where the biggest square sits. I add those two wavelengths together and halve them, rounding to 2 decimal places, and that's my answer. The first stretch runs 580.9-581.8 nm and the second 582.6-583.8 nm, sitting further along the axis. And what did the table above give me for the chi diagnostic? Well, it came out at 582.46 nm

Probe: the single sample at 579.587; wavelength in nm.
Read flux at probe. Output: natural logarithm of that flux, 1.65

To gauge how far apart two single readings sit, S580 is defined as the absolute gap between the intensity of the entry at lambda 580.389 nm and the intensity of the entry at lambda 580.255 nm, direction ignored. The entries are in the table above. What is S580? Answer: 0.0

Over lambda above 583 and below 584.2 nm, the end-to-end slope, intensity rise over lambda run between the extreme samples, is 0.20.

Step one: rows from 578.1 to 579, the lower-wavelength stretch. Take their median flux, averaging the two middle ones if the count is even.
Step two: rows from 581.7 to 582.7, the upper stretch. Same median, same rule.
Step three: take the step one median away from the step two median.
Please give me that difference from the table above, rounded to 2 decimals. 0.43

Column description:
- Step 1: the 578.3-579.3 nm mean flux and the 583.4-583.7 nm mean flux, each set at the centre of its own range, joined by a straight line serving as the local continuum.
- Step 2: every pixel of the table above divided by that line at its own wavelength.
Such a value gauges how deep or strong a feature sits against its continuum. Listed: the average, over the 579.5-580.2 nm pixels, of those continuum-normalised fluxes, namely 1.02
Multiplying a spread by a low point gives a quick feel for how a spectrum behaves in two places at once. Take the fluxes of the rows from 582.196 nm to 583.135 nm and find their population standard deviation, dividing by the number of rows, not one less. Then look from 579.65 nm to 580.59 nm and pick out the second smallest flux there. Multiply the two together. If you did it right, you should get 0.36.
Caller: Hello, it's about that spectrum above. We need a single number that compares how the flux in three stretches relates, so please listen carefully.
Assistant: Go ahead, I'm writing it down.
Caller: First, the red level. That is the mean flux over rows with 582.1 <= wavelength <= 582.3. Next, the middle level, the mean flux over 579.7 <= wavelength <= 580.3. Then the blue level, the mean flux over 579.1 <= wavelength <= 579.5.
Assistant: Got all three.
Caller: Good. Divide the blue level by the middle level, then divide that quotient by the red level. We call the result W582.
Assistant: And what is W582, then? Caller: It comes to 0.186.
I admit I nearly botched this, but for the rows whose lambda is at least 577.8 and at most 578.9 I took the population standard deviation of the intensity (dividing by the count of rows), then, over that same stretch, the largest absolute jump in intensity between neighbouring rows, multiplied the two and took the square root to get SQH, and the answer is 0.137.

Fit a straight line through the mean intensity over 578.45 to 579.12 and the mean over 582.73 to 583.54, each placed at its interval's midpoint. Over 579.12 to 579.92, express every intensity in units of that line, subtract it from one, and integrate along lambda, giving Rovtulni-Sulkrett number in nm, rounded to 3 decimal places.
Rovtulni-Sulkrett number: -0.026 nm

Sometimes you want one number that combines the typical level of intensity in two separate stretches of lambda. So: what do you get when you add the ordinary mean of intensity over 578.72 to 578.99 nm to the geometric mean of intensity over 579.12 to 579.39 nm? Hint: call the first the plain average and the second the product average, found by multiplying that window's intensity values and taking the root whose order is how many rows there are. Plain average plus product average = 10.5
